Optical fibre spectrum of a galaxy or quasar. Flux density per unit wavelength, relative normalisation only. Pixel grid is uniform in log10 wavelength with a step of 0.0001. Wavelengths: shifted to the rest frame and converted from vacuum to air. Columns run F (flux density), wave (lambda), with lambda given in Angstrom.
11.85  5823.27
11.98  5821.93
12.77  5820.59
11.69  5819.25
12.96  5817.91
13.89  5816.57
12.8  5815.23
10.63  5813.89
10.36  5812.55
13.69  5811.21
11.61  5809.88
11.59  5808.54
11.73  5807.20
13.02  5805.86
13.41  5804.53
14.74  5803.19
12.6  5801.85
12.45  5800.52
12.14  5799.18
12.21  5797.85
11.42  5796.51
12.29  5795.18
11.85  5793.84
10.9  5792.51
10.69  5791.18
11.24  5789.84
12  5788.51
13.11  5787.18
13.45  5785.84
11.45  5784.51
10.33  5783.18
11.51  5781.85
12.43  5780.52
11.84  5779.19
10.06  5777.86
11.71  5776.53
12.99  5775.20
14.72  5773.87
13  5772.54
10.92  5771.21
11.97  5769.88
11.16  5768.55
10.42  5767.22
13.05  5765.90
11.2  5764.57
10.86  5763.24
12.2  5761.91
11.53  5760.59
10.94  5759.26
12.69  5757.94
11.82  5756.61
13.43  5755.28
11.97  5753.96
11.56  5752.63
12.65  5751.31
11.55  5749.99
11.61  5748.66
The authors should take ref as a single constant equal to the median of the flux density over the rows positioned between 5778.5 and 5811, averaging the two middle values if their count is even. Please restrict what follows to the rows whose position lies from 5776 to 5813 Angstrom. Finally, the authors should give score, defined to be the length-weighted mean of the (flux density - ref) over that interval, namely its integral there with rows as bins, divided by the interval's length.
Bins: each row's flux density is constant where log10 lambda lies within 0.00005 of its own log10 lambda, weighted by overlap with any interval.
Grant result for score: 0.1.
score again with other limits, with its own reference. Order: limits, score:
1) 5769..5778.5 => 0.3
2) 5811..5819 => 0.4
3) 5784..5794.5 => -0.1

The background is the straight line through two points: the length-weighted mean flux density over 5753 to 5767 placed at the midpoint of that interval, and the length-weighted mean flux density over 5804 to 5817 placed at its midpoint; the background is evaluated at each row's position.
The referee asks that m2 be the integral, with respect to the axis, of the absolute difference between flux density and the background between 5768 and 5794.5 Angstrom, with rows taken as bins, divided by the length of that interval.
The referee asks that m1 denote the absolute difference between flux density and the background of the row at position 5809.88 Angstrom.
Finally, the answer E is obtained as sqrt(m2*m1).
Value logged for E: 0.76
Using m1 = 0.6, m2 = 0.93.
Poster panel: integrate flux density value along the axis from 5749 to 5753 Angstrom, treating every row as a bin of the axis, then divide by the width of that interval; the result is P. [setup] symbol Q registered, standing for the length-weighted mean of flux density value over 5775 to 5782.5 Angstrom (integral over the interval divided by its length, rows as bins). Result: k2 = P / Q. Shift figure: 1.02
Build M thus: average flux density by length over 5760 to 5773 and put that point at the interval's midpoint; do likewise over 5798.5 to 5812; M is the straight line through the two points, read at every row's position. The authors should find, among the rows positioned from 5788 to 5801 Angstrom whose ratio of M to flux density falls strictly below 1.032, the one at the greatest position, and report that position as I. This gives 5800.52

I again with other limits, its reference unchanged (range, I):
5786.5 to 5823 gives 5820.59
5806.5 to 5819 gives 5817.91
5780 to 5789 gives 5788.51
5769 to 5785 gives 5780.52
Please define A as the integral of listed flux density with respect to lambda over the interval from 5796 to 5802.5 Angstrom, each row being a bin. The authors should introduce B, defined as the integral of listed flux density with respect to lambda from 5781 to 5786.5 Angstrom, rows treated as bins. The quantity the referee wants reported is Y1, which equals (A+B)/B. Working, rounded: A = 79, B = 64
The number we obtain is 2.2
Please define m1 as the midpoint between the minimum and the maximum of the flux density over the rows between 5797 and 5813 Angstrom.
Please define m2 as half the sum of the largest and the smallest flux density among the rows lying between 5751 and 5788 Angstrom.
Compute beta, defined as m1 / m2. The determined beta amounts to 1.01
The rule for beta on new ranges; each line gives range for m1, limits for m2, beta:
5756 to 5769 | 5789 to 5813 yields 0.94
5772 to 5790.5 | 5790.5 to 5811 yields 0.97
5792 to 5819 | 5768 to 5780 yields 1.01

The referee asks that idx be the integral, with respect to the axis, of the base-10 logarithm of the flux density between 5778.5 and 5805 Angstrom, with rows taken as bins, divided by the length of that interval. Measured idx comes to 1.081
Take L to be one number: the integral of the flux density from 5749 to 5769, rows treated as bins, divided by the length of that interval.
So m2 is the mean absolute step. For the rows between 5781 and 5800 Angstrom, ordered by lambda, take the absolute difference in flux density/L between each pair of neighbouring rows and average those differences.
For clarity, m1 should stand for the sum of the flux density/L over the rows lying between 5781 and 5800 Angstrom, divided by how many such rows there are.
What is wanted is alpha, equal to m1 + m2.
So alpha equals 1.06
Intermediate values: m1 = 1.00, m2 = 0.068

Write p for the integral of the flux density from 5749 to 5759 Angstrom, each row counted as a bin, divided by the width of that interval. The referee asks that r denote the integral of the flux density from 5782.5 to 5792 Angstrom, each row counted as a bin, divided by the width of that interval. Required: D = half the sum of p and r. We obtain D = 12.0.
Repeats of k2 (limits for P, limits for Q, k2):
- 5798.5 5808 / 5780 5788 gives 1.07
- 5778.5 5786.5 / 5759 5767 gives 1.02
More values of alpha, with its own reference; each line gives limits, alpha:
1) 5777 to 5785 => 1.05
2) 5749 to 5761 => 1.11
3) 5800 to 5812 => 1.16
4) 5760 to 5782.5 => 1.12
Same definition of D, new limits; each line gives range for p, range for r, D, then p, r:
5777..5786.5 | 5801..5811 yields 12.2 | 11.6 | 12.7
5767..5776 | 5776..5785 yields 11.8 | 12.2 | 11.3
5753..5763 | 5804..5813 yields 12.1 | 12.0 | 12.2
